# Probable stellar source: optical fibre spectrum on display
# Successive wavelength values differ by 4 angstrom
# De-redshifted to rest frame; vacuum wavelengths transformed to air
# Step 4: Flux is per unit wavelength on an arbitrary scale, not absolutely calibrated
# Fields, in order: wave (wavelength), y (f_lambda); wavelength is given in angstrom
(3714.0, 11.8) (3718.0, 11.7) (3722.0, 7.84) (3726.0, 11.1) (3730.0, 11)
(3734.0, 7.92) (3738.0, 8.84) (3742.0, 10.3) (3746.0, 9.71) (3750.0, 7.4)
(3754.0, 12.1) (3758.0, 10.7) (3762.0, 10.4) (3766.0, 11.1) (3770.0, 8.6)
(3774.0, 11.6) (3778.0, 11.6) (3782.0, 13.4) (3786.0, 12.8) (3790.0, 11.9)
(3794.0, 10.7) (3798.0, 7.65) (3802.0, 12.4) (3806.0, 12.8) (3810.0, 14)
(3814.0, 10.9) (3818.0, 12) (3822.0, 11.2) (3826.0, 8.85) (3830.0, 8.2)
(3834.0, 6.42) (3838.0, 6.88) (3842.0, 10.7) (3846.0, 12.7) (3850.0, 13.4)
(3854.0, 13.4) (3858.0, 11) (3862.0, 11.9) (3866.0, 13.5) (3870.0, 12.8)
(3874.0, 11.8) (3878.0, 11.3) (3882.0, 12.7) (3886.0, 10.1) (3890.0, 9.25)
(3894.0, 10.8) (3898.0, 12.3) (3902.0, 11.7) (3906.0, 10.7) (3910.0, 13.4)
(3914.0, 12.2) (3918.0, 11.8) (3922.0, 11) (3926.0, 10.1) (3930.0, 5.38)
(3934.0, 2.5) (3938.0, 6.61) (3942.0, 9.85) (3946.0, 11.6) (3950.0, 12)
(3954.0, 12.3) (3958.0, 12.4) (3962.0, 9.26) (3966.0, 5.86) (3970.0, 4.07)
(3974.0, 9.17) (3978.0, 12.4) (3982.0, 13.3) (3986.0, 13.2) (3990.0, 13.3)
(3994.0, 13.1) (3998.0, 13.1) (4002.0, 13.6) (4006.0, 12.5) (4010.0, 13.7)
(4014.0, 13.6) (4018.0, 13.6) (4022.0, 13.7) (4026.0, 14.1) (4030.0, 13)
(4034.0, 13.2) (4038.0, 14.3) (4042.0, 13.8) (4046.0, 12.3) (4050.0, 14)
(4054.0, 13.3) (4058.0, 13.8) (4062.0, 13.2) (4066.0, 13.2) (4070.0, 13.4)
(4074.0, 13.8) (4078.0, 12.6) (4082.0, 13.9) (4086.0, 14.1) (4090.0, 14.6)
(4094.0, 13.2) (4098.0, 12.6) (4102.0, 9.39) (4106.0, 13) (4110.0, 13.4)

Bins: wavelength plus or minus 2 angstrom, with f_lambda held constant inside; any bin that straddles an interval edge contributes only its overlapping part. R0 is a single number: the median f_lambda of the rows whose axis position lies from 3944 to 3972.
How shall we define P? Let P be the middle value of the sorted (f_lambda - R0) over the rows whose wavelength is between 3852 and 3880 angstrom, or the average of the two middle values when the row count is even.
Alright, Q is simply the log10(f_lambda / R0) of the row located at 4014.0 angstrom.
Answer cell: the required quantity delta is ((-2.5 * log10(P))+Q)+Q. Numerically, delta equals 1.45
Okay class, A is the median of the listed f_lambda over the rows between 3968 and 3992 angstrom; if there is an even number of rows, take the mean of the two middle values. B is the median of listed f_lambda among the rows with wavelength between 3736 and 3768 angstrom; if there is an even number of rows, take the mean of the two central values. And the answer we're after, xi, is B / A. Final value 0.81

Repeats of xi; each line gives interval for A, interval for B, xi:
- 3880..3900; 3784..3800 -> 1.05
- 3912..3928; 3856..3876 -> 1.04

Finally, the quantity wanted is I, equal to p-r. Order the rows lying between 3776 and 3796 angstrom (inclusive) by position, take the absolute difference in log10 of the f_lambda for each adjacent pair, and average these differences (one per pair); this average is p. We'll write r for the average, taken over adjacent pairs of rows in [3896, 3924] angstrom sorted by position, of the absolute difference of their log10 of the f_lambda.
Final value 0.00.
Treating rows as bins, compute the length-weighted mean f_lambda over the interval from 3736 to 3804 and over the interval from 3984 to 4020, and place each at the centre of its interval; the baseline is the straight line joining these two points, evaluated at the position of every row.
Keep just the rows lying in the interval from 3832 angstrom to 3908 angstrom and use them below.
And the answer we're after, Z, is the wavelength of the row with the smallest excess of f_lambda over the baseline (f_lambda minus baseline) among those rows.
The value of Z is 3834.0 angstrom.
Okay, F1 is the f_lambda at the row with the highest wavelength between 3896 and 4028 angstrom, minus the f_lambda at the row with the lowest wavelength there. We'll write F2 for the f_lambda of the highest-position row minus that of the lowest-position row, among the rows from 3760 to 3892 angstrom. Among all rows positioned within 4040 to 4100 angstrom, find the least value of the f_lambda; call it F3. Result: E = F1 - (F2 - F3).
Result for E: 15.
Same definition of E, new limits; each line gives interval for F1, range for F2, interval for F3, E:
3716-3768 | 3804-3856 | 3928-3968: 1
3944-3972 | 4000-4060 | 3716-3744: 0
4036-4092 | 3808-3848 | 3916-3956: 4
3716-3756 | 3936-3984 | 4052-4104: 3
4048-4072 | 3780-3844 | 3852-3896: 11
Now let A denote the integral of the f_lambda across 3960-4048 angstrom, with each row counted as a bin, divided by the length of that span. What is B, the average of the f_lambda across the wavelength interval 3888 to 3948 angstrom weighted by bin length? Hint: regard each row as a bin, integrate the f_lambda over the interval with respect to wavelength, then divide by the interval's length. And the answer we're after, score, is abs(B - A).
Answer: 2.2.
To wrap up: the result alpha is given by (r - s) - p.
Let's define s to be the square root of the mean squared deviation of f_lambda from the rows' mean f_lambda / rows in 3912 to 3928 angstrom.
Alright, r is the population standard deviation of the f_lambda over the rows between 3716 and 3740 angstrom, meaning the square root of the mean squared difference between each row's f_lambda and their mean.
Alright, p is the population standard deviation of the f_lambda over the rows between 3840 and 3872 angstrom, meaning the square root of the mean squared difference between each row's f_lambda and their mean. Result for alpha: 0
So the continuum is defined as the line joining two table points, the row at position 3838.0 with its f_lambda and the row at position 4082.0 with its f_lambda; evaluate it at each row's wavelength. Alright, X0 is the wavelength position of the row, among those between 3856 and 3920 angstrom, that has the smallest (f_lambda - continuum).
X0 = 3890.0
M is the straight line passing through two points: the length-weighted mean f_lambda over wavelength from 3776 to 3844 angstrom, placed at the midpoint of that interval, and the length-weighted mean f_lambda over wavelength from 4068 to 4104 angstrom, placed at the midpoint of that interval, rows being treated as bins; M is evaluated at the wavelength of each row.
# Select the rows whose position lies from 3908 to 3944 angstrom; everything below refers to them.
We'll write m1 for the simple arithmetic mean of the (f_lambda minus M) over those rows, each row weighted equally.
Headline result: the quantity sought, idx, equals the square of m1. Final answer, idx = 6.3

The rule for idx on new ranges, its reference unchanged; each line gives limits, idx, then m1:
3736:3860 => 0.0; 0.1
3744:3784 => 0.1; 0.3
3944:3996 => 1.4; -1.2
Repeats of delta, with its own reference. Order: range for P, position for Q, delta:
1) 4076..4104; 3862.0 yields -0.49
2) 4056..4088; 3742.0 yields -0.86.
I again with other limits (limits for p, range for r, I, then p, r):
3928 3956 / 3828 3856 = 0.10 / 0.17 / 0.07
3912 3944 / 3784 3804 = 0.08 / 0.18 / 0.11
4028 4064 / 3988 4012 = 0.01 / 0.03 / 0.02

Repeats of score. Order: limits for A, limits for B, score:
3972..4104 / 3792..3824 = 1.7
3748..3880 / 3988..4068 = 2.3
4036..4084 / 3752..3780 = 2.6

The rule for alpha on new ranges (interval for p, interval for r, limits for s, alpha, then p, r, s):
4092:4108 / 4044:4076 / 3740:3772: -2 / 1.55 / 0.5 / 1.4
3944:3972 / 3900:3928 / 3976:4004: -2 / 3.15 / 1.0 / 0.3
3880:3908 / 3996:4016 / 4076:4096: -1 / 1.14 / 0.5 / 0.7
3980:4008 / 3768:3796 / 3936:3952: -1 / 0.31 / 1.4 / 2.1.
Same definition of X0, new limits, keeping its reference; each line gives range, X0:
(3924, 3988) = 3934.0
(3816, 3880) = 3834.0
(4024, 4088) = 4078.0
